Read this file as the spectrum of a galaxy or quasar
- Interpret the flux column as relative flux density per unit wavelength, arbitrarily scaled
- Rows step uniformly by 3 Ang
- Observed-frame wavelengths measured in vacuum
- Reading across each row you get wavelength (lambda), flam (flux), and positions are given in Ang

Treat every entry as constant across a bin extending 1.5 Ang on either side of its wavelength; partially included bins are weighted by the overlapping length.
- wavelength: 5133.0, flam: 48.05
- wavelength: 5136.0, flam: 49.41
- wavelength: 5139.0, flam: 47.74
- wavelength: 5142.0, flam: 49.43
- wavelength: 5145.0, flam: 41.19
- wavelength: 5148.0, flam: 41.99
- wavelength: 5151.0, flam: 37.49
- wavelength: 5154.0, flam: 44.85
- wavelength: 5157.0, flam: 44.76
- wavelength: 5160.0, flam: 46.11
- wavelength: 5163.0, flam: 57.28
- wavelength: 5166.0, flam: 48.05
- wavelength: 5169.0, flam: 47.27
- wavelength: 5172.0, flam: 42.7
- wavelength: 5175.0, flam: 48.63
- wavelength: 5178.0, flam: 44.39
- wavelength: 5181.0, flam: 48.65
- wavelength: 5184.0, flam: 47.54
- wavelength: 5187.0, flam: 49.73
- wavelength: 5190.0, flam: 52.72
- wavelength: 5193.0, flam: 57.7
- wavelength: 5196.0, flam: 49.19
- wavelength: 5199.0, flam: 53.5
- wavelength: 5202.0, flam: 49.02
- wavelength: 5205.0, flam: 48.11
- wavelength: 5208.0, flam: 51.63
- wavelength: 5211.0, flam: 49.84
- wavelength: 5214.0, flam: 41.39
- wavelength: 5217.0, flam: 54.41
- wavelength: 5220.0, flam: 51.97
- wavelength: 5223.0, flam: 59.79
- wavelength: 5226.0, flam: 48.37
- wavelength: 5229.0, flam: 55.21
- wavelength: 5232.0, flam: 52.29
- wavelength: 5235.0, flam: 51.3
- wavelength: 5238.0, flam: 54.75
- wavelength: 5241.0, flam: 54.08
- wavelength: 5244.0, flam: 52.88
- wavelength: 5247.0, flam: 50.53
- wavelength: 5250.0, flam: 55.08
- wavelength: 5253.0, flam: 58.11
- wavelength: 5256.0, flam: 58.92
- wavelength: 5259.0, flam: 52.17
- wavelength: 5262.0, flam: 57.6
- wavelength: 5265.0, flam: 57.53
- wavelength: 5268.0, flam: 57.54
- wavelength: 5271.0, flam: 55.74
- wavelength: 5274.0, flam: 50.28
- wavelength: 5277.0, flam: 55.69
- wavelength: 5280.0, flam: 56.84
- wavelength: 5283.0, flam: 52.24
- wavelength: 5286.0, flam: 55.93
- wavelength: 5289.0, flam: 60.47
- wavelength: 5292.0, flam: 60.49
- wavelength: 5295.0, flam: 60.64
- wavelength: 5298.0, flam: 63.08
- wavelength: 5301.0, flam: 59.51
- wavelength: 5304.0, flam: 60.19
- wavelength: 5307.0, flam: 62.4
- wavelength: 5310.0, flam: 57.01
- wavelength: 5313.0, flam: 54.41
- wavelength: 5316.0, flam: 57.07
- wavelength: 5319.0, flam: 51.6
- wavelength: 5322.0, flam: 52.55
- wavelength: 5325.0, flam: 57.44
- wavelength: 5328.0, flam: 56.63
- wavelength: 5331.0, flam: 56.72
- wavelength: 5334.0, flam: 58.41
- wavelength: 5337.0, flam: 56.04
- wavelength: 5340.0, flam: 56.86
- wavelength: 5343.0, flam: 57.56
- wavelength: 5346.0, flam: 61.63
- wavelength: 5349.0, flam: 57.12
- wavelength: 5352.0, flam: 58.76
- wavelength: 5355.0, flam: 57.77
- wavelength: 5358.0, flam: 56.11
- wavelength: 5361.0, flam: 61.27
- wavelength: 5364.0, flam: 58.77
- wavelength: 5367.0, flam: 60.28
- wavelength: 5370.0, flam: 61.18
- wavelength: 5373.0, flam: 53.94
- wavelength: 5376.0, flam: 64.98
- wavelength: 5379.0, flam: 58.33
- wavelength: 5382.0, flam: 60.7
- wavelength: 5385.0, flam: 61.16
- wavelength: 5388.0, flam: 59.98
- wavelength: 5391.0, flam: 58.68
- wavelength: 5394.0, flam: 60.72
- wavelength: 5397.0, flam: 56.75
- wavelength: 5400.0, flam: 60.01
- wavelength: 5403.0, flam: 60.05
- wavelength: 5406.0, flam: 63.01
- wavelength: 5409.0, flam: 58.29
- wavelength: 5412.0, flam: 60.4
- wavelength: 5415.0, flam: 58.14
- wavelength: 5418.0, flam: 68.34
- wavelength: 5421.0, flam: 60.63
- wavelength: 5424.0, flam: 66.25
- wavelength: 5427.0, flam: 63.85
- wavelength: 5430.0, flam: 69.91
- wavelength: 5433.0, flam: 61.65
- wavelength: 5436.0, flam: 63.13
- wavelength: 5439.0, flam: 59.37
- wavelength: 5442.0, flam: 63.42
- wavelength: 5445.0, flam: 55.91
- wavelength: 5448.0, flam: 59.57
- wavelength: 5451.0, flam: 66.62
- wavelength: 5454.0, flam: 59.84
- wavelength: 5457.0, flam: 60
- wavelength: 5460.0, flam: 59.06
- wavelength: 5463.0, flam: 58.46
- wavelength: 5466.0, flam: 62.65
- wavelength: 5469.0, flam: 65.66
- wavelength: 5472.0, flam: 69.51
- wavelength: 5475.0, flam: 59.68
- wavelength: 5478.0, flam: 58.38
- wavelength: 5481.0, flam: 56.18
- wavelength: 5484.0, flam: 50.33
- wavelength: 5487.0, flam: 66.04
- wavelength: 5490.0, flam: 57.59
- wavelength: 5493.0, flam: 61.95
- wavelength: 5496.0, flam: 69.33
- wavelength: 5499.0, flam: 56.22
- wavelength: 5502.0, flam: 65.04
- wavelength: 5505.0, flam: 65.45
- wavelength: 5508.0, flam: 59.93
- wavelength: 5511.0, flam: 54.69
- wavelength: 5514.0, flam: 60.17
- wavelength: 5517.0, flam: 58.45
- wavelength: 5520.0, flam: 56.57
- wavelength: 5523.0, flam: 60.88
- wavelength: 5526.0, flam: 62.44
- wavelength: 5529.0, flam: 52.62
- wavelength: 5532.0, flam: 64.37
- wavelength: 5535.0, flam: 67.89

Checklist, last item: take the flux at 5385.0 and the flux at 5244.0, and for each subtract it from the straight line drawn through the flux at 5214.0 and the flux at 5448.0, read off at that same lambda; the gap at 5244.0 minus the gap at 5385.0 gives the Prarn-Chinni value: -2.7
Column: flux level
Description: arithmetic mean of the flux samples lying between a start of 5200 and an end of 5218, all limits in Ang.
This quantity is 49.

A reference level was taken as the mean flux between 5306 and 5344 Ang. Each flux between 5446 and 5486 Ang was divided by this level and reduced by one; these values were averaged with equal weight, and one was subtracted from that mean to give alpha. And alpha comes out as -0.93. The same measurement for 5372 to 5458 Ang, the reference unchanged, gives -0.92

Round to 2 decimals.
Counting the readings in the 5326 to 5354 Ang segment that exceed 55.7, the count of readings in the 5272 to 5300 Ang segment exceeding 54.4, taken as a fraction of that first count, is 0.78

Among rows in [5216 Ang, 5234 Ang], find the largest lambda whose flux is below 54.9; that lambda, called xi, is 5232.0 Ang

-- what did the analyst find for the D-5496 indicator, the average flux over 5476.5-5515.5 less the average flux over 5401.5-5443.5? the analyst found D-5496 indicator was -2.5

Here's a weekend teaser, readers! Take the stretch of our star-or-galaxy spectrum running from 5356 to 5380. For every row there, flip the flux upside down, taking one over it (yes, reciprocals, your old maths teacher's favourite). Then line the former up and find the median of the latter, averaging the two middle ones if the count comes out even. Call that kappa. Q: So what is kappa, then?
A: 0.0168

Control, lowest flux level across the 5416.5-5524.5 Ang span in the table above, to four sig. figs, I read 50.33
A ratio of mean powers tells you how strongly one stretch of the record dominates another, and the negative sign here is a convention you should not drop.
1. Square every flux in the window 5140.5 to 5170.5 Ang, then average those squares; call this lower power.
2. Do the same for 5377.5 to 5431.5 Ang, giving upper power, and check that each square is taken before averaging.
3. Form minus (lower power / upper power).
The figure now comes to -0.56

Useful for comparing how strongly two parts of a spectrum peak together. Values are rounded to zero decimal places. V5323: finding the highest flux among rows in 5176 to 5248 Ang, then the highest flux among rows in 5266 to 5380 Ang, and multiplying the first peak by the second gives 3885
